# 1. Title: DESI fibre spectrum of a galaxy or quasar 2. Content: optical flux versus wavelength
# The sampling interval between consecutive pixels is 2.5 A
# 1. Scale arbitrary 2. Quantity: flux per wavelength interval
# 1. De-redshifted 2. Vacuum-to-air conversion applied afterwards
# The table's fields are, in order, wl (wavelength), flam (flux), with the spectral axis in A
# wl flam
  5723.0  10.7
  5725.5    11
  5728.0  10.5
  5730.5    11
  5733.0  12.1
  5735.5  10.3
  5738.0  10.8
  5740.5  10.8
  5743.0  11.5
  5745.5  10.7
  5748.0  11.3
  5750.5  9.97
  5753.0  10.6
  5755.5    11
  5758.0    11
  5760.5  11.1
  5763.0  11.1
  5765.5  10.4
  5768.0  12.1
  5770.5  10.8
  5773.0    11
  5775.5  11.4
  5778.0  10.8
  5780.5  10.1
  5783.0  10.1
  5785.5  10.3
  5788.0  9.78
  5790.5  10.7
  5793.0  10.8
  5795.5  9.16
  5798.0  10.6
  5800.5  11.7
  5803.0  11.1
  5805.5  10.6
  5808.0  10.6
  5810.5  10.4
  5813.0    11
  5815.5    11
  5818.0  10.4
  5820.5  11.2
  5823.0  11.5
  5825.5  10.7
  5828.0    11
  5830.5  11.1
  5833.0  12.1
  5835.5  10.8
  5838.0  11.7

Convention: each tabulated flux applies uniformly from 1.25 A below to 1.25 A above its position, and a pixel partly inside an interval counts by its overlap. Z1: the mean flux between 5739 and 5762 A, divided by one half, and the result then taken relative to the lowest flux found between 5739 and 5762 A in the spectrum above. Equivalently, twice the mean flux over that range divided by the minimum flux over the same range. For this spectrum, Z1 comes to 2.18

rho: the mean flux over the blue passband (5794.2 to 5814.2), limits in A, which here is 10.64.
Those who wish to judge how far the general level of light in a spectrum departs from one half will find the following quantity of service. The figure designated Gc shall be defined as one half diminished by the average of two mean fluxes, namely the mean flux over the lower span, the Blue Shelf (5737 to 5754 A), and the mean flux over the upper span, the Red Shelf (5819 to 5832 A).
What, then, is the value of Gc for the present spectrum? -10.5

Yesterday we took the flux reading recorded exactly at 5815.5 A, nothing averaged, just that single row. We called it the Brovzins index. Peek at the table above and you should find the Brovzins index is 11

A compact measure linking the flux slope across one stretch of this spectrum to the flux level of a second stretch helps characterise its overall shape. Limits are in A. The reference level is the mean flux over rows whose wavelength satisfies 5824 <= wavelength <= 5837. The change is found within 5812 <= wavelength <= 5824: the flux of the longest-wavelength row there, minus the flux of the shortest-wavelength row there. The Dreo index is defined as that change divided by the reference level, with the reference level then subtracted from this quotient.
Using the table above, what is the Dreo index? -11.1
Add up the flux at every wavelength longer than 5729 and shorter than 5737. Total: 33.4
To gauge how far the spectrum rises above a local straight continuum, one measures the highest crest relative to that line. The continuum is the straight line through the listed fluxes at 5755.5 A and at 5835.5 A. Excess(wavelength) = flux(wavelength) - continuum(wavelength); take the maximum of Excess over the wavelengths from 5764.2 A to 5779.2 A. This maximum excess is 1.13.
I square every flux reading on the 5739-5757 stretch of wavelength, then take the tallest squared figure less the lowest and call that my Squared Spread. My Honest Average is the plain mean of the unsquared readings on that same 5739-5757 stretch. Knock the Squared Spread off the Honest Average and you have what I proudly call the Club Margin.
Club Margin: -22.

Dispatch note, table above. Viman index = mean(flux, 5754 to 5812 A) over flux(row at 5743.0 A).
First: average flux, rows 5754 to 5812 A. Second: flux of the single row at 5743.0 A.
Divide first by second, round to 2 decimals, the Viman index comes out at 0.93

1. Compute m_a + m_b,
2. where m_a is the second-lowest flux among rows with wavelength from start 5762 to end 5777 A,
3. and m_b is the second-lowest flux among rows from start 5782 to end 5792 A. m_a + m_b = 20.9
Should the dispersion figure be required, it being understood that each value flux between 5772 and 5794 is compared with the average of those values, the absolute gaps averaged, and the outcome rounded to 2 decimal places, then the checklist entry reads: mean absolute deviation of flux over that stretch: 0.43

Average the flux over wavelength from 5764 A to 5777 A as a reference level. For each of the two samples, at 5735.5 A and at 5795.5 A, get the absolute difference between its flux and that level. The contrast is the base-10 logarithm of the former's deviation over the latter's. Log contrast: -0.37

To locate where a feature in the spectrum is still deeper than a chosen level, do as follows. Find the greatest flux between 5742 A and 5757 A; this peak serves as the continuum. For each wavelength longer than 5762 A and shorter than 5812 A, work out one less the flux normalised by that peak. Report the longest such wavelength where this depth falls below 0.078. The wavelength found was 5803.0 A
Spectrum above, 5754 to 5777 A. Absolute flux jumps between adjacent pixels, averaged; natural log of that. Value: -0.6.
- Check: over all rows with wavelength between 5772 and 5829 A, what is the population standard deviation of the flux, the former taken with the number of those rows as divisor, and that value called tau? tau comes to 0.56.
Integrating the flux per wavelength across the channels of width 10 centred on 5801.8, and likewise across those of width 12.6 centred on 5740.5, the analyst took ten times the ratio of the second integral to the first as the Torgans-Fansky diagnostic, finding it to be 12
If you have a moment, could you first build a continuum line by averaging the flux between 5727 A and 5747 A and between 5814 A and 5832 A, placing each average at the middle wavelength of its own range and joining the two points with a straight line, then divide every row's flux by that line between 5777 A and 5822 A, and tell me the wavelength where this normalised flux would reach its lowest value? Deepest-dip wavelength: 5795.5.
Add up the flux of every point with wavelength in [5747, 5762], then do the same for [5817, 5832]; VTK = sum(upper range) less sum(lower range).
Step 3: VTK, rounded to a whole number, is 1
